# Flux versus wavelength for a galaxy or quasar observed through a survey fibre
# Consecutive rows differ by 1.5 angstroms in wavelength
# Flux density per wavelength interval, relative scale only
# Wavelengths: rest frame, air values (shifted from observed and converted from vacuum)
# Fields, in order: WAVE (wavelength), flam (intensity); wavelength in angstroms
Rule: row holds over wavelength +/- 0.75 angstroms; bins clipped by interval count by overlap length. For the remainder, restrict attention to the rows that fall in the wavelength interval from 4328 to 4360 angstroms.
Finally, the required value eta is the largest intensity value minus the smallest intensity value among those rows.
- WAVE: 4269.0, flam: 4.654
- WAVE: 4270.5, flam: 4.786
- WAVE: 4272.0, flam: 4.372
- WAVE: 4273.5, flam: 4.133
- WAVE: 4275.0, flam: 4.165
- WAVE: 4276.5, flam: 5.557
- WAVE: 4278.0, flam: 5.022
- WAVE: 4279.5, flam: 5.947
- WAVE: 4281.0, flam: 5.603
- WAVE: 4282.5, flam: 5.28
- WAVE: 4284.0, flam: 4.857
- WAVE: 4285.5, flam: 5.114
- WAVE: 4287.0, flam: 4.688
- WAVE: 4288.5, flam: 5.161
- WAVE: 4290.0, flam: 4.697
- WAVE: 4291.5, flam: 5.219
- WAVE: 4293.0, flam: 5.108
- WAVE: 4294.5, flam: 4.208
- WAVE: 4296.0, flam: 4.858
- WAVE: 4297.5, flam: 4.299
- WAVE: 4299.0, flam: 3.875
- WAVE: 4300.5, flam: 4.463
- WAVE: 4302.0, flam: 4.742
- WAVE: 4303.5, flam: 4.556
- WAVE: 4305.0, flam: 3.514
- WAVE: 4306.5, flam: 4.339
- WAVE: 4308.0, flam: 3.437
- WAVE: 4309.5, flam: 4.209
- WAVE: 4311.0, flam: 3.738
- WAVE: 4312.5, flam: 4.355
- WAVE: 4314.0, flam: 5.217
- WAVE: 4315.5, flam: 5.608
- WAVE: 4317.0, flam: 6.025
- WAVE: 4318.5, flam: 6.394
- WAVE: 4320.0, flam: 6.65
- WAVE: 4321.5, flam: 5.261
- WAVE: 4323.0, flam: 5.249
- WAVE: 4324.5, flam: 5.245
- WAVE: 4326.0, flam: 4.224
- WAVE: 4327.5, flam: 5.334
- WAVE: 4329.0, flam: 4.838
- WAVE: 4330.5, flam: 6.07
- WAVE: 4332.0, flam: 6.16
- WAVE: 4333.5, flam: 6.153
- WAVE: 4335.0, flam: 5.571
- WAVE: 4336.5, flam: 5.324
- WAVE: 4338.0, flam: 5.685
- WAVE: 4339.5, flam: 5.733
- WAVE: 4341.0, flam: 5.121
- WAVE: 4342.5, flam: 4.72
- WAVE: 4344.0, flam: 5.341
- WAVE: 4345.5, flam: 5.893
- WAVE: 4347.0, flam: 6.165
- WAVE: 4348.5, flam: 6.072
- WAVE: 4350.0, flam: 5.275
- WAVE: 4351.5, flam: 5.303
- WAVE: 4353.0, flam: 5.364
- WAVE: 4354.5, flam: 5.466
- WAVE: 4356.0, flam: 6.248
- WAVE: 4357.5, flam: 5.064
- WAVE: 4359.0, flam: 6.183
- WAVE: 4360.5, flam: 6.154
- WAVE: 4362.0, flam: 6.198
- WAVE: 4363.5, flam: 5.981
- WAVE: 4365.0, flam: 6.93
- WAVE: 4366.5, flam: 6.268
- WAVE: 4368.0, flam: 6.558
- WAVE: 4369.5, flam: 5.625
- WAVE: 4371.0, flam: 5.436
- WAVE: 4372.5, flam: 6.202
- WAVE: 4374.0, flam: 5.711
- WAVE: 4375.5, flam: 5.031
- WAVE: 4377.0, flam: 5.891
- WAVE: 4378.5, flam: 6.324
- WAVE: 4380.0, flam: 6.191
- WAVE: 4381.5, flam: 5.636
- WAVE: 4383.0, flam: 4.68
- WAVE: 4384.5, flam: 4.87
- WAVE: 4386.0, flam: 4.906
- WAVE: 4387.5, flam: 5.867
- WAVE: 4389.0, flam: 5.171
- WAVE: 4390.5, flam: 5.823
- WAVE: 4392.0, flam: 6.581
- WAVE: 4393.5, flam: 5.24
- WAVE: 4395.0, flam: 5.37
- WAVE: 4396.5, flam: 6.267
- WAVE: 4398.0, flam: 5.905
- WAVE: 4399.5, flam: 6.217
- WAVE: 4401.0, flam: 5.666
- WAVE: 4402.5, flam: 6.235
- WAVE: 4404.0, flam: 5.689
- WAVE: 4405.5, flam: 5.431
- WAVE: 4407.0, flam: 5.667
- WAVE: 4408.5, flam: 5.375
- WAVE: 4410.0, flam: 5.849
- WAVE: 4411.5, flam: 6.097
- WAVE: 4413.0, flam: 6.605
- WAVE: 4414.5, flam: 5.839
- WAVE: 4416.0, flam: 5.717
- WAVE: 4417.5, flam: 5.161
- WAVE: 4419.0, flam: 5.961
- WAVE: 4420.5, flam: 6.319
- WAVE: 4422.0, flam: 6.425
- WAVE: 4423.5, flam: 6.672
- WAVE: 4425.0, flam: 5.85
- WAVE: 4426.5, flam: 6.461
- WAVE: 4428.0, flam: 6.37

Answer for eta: 1.5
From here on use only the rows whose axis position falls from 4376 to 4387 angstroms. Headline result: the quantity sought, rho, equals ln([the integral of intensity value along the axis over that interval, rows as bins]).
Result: 4.10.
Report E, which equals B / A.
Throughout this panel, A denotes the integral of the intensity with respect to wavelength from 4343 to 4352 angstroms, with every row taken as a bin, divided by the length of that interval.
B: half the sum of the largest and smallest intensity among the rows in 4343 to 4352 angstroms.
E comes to 1.01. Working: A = 5.66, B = 5.72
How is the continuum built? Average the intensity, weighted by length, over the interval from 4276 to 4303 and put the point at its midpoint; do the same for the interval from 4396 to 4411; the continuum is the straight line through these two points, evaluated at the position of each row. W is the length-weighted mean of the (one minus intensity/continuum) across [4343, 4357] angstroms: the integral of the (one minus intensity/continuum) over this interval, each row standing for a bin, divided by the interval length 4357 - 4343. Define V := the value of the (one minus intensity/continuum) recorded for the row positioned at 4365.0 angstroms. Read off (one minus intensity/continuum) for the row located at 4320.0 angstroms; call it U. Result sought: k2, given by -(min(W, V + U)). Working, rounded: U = -0.29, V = -0.26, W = -0.047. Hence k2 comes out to 0.54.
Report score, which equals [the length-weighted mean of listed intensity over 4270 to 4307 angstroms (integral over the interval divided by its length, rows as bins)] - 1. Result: 3.7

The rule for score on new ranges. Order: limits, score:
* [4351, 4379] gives 4.9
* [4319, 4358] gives 4.5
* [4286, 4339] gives 4.0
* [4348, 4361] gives 4.7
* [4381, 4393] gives 4.4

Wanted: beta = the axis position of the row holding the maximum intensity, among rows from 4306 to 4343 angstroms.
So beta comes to 4320.0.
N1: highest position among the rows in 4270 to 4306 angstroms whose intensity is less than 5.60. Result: 4305.0 angstroms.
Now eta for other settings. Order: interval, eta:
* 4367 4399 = 1.9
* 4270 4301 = 2.1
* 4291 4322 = 3.2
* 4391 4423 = 1.4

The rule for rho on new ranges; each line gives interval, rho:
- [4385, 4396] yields 4.11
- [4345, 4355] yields 4.03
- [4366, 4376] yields 4.07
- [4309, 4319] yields 3.93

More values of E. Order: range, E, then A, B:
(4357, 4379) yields 1.00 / 5.98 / 5.98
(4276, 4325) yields 1.03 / 4.92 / 5.04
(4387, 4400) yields 1.01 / 5.82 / 5.88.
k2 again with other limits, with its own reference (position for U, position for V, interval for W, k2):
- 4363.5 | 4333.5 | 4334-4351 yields 0.25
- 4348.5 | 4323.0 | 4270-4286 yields 0.14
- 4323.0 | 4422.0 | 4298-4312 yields 0.09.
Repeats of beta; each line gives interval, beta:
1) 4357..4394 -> 4365.0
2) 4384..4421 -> 4413.0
